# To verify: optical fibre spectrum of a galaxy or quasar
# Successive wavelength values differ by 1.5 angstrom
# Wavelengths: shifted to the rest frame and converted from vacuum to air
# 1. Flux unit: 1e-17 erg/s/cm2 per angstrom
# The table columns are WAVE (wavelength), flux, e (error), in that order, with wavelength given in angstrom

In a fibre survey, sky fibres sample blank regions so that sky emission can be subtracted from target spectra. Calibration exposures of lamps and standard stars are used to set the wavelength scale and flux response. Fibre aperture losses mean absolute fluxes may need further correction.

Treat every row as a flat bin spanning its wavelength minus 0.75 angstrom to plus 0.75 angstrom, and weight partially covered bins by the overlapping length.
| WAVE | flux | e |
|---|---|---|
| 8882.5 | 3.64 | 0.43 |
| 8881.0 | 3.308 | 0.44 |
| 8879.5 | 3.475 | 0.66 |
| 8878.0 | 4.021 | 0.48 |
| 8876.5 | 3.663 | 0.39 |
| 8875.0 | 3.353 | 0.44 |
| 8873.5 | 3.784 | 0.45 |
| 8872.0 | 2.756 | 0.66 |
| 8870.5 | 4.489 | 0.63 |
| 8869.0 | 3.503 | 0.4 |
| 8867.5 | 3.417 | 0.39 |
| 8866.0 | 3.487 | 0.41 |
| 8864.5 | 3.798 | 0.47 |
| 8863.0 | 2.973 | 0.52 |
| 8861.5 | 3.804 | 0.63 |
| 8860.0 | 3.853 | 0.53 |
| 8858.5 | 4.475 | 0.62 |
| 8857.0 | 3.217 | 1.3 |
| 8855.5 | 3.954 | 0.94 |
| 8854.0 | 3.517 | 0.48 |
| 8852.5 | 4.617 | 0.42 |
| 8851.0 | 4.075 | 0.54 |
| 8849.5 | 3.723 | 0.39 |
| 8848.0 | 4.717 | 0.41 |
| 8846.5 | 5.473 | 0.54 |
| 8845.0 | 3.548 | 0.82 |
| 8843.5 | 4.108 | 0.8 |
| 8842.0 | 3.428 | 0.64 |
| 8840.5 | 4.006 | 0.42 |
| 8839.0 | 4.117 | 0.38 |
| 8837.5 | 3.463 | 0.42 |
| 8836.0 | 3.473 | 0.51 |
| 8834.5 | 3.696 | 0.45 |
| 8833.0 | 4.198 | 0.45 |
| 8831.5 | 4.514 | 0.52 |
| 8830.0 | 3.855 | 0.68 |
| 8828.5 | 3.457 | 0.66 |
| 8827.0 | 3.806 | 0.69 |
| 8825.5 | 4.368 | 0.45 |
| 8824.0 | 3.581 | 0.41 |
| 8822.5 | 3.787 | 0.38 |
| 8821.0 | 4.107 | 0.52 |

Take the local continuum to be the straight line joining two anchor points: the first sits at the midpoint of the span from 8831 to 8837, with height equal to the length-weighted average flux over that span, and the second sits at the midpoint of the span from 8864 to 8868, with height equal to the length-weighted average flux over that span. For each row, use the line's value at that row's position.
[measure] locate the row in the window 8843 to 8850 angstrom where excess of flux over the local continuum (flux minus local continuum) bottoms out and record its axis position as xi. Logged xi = 8845.0 angstrom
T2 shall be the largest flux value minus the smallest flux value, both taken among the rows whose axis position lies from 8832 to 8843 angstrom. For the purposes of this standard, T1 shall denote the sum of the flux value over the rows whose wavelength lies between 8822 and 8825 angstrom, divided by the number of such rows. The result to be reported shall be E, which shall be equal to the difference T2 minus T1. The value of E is -2.9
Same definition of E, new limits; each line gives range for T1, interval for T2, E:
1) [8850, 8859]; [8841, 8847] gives -1.9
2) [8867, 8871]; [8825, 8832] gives -2.7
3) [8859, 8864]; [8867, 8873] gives -1.8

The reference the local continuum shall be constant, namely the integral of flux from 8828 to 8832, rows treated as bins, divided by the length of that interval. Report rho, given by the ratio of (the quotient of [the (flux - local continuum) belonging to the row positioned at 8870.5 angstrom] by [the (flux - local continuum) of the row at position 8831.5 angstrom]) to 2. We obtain 0.5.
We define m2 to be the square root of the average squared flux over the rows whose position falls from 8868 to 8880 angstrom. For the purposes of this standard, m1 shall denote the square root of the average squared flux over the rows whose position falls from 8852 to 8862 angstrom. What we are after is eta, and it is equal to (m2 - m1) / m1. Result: -0.07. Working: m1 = 3.95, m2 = 3.66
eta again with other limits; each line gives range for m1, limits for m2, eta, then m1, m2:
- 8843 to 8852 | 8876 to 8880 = -0.14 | 4.32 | 3.73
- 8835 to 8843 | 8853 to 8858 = -0.04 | 3.71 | 3.58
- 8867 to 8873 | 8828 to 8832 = 0.10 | 3.59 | 3.97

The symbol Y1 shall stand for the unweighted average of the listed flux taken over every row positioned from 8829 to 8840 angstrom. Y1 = 3.90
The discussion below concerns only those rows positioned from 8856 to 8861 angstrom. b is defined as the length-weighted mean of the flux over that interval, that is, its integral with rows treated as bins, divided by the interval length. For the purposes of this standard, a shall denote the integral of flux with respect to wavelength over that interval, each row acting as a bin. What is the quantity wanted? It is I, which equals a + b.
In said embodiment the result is 23.1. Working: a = 19.3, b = 3.85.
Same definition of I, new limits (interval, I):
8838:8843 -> 23.1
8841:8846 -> 22.8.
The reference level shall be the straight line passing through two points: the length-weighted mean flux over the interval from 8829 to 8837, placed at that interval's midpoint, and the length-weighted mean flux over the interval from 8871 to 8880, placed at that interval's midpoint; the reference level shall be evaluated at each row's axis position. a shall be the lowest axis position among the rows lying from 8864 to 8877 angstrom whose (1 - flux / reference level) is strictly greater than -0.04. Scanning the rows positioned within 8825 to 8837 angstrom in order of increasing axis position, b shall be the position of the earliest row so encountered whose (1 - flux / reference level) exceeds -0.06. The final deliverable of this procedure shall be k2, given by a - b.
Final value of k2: 39.0 angstrom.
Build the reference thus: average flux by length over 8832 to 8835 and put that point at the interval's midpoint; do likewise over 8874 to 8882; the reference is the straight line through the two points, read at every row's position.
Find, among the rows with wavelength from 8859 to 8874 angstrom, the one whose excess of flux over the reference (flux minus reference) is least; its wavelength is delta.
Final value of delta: 8872.0 angstrom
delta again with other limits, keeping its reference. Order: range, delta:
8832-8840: 8836.0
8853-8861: 8857.0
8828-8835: 8828.5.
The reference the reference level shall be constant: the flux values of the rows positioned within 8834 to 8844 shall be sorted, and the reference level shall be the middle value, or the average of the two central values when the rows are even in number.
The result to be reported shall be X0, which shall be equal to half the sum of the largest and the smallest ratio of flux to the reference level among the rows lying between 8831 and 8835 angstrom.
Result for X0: 1.11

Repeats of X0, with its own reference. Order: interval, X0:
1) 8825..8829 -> 1.06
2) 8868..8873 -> 0.98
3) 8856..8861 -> 1.04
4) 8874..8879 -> 1.00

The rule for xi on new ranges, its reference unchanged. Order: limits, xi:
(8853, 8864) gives 8863.0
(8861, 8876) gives 8872.0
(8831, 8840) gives 8836.0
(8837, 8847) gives 8837.5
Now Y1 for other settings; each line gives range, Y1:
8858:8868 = 3.69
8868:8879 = 3.65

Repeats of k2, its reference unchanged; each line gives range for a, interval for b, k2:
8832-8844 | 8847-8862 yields -15.0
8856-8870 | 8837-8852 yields 19.5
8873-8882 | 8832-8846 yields 40.5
